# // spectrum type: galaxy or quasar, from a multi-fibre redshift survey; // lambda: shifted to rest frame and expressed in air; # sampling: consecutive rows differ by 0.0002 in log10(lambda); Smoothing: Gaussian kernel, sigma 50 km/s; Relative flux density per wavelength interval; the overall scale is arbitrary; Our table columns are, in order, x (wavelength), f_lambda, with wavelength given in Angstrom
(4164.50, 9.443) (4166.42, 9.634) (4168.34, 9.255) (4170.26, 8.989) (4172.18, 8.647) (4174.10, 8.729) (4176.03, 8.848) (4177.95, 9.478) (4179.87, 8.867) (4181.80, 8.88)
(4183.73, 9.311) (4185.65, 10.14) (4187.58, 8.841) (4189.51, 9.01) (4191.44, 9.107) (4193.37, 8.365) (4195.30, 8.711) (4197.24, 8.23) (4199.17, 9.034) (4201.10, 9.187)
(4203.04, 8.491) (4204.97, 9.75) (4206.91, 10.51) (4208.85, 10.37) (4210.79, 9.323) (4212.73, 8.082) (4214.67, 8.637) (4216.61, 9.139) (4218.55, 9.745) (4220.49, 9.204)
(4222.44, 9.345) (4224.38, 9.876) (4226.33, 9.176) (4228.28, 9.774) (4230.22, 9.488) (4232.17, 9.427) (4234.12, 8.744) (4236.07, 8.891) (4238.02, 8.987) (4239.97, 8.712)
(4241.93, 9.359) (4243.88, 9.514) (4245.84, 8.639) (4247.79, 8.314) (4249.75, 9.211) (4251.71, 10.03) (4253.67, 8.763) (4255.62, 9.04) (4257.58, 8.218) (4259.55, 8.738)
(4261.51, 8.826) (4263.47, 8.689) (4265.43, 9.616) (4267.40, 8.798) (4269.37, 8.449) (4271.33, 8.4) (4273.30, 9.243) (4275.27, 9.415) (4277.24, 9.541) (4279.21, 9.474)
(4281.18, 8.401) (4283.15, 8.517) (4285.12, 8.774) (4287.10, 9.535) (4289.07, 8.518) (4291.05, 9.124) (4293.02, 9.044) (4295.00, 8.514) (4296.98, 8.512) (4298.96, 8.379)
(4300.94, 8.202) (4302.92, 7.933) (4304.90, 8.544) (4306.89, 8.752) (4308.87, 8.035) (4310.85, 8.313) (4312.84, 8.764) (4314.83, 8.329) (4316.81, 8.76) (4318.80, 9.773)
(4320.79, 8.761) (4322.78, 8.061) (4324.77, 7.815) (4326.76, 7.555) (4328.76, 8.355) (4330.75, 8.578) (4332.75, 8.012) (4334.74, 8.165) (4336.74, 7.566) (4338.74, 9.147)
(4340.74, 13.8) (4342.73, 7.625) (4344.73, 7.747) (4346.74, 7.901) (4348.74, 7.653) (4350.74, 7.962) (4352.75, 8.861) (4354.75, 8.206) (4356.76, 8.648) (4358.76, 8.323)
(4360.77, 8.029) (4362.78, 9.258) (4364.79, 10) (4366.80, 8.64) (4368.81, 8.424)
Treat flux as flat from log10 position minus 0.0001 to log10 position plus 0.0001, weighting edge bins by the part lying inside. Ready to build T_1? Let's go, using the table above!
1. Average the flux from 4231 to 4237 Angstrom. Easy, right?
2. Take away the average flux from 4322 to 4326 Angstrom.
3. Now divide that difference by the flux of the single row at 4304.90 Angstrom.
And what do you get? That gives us 0.13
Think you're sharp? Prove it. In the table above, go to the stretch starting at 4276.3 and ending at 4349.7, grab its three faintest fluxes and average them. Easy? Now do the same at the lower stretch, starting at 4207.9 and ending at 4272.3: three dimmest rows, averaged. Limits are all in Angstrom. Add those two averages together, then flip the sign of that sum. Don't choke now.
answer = -15.8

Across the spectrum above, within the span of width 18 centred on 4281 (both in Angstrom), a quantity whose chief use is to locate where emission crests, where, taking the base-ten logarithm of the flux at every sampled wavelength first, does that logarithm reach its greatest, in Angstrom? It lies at 4277.24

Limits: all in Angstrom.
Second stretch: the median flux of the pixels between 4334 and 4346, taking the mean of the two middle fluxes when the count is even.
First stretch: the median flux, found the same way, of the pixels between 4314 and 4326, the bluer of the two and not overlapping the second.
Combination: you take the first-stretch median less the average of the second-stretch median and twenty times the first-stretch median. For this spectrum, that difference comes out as -81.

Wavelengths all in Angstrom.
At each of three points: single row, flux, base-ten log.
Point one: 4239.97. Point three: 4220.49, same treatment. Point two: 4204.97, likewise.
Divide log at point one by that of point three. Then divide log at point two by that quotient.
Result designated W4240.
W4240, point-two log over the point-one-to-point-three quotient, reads 1.01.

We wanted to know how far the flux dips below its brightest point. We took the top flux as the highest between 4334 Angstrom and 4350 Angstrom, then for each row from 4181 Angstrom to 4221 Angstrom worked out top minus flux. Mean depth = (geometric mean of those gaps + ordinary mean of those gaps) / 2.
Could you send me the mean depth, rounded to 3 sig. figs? 4.63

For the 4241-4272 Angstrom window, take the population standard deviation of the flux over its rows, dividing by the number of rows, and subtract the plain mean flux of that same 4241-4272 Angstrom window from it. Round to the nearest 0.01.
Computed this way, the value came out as -8.42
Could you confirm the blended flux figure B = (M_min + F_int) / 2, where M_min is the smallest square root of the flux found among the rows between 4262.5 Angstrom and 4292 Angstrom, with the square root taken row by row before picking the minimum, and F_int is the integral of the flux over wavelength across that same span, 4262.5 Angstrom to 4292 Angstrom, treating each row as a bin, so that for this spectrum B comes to 134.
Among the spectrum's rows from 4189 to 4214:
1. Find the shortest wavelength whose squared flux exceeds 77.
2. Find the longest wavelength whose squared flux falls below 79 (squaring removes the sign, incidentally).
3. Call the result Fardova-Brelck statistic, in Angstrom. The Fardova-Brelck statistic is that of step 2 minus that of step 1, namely 23.2 Angstrom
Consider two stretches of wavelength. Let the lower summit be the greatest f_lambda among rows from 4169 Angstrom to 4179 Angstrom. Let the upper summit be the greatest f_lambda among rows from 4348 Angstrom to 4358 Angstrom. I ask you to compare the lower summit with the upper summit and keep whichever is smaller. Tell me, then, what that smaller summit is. 8.9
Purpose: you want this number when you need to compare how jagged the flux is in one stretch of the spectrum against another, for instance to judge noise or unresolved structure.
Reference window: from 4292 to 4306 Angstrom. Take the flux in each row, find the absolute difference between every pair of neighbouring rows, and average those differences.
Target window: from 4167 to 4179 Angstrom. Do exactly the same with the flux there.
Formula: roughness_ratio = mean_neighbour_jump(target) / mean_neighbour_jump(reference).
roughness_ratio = 1.0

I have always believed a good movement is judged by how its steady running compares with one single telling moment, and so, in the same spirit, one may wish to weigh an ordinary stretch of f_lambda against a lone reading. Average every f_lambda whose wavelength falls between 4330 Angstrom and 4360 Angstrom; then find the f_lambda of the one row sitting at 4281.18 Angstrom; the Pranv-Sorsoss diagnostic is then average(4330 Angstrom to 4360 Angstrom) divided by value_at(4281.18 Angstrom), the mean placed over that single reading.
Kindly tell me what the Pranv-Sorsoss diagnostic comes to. 1.02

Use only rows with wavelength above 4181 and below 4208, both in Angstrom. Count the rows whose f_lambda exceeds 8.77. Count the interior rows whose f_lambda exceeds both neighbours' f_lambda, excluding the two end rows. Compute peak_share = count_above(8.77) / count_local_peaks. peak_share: 2.5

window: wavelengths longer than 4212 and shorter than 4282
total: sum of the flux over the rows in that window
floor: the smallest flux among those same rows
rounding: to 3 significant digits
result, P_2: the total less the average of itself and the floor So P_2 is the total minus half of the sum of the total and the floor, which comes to 159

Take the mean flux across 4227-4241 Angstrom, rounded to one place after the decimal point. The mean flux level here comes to 9.1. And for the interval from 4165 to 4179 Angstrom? 9.1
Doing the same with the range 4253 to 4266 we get 8.8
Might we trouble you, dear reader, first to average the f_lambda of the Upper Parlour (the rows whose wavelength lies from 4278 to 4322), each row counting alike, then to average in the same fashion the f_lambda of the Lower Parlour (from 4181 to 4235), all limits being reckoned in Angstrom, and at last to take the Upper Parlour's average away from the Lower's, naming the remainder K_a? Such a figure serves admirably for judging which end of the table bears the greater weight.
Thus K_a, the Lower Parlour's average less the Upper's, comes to 0.53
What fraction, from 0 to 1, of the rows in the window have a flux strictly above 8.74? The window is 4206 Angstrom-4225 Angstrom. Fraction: 0.80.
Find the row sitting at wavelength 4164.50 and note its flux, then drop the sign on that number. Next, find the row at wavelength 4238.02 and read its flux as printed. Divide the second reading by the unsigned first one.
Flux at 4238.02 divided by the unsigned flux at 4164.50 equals 0.95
